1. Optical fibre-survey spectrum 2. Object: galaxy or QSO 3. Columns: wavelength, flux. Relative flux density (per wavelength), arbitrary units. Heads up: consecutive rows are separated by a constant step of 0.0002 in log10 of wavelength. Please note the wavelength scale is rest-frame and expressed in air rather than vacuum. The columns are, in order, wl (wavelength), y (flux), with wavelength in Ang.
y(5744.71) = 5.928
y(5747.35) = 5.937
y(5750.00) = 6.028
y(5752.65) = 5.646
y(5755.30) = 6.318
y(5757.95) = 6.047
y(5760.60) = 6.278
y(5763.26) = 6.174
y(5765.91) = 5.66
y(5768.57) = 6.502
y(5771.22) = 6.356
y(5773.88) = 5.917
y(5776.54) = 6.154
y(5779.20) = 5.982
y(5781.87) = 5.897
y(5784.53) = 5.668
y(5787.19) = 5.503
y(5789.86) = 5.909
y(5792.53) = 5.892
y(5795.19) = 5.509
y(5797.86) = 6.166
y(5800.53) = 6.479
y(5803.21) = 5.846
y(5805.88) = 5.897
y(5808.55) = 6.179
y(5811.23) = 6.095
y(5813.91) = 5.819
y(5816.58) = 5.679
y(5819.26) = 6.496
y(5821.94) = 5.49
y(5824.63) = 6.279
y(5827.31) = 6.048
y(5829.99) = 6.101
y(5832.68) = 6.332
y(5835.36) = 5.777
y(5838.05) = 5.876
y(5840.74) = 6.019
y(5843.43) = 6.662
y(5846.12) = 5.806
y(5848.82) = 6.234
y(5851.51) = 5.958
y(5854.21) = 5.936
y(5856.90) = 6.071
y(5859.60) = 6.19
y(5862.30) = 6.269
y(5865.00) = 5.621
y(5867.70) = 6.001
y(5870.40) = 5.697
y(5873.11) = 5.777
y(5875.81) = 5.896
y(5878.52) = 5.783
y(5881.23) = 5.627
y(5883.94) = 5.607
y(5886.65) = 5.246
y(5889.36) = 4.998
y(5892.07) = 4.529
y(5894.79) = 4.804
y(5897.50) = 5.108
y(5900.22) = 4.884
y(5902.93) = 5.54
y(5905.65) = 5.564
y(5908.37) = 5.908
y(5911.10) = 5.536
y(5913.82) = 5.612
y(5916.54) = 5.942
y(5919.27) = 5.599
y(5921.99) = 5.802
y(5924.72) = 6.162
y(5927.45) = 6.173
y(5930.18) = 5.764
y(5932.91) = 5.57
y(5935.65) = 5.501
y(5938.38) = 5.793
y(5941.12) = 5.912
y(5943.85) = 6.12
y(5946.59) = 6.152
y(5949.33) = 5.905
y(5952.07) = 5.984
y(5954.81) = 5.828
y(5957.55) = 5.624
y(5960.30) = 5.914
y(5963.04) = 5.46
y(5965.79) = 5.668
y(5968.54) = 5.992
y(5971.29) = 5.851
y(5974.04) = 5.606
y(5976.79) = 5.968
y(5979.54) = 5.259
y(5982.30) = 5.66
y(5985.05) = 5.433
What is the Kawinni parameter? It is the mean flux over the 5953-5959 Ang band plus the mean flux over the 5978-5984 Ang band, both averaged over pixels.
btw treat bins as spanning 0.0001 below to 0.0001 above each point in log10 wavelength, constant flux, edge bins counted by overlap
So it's 11.2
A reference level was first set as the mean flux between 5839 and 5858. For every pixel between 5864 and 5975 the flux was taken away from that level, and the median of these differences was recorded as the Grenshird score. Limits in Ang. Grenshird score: 0.40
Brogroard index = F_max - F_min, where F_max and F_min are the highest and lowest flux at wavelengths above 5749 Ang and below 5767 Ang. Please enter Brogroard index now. 0.67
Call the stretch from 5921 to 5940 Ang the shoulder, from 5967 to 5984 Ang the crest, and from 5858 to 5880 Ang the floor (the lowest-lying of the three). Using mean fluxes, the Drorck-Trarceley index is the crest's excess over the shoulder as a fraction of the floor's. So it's -0.02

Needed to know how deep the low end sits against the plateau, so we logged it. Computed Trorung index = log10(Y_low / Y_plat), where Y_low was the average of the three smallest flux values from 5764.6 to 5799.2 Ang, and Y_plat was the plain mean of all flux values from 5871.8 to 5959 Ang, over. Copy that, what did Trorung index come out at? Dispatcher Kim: -0.006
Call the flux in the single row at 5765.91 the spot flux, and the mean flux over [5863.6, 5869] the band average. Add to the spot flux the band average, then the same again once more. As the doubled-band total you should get 17.3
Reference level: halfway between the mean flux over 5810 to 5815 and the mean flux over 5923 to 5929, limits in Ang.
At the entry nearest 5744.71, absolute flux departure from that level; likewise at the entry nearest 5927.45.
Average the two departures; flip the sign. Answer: -0.12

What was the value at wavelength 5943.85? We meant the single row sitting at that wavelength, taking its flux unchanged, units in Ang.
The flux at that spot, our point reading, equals 6.12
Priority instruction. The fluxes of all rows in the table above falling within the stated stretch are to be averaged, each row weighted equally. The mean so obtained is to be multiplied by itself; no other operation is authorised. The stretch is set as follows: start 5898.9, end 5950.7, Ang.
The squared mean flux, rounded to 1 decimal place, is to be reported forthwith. 33.2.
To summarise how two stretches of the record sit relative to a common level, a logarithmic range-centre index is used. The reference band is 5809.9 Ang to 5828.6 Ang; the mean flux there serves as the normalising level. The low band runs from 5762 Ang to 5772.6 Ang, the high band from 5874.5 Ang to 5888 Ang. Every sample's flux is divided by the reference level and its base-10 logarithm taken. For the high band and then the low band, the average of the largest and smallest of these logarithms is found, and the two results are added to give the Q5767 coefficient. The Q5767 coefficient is -0.03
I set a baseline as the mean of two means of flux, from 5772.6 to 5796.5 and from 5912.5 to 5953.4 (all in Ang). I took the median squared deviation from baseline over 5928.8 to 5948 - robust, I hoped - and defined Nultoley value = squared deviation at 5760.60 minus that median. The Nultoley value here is 0.11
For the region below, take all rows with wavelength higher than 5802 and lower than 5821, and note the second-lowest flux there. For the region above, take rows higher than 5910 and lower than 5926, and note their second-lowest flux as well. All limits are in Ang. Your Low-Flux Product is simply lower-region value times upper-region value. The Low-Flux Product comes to 32.6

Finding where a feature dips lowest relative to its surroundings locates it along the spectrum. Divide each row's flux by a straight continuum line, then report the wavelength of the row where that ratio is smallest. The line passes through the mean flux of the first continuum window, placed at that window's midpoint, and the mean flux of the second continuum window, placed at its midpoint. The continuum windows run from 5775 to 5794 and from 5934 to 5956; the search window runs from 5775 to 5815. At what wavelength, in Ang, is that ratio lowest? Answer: 5787.19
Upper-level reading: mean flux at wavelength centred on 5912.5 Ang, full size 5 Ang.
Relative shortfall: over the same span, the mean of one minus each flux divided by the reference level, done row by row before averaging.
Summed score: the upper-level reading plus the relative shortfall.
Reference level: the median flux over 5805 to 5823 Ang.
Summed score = 5.63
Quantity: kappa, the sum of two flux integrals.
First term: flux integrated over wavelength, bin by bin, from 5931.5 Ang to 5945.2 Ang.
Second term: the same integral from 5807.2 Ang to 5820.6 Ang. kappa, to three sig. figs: 160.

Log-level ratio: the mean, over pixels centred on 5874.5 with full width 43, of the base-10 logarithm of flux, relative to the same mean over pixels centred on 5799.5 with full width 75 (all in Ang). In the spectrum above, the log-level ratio 0.96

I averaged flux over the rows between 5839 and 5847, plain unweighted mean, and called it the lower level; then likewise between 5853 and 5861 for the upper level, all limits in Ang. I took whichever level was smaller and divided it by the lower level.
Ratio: 0.98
